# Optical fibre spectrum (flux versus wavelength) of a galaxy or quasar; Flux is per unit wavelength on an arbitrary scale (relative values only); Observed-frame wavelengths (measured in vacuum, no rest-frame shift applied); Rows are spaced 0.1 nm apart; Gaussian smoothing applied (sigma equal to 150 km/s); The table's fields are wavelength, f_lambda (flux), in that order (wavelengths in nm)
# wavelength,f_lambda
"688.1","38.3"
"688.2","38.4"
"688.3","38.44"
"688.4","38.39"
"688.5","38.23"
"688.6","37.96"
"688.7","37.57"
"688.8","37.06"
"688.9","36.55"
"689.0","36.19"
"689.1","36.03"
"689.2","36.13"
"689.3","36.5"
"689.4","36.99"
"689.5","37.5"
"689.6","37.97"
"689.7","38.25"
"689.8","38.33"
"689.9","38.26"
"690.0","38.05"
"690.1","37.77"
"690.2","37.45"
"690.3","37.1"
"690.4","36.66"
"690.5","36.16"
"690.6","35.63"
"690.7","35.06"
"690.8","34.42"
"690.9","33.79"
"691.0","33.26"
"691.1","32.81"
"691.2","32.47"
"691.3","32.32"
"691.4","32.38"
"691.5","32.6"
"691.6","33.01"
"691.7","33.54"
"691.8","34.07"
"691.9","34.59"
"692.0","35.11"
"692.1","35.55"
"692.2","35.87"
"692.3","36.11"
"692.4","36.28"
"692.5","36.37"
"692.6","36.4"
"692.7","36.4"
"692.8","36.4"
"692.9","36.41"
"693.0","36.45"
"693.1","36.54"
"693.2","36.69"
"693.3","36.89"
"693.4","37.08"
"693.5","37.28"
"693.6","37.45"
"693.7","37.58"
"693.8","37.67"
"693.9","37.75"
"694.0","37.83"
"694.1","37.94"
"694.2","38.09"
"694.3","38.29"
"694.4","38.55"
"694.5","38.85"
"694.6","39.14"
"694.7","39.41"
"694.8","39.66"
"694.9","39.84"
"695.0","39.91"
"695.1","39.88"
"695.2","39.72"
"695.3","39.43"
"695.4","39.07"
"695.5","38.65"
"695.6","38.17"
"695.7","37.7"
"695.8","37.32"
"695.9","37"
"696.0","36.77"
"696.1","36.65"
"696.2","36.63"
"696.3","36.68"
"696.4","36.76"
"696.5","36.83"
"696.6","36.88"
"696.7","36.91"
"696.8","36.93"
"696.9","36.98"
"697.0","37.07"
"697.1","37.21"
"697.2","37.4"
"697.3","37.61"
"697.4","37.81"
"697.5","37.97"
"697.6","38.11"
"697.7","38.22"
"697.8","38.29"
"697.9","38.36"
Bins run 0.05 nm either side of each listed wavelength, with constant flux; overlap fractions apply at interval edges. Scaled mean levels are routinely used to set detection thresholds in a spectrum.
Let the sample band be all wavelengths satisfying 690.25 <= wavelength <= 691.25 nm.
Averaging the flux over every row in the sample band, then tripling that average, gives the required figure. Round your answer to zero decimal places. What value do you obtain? 104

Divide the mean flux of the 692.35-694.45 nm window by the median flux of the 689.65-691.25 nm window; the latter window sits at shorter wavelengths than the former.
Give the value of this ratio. 1.021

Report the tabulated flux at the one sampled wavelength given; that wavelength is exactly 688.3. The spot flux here 38.44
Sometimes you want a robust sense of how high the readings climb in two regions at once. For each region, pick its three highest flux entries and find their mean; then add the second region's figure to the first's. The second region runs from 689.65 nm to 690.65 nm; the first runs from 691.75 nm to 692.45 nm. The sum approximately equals 74.4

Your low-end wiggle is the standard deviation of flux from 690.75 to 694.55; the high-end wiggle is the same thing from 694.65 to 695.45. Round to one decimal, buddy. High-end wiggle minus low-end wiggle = -1.7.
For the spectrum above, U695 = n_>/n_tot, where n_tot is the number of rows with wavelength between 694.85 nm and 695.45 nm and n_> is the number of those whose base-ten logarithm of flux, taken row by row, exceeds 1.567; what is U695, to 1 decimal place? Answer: 1.0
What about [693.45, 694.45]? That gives 1.0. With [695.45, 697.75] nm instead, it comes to 0.7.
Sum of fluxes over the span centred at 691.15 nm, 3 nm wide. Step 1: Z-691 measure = 1060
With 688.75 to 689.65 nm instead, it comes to 331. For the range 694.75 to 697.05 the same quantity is 871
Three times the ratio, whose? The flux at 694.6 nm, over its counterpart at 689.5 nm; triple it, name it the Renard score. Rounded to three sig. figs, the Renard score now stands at 3.13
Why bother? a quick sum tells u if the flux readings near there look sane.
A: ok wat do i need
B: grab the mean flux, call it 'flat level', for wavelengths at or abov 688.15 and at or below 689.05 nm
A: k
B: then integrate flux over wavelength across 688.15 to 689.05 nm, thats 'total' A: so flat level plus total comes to 72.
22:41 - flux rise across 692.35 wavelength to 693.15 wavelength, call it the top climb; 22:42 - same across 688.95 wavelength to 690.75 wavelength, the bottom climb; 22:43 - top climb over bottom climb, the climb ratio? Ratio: -0.23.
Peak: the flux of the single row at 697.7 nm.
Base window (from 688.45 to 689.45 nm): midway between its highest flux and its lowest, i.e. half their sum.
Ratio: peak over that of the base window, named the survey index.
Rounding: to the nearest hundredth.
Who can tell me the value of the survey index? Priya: 1.03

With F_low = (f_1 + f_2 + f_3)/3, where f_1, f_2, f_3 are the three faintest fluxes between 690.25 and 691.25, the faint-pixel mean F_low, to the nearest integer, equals 33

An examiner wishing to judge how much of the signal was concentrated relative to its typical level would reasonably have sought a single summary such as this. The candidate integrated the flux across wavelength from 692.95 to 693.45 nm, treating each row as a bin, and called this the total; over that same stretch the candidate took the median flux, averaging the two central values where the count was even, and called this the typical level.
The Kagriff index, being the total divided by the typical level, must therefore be 0.501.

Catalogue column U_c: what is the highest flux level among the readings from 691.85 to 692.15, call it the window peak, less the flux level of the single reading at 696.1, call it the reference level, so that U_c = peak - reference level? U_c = -1.1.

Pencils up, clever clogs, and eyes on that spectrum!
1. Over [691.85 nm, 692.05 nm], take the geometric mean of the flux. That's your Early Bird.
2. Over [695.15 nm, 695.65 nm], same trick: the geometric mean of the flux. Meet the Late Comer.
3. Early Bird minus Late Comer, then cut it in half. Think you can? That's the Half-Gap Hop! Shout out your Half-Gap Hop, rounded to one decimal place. -2.1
